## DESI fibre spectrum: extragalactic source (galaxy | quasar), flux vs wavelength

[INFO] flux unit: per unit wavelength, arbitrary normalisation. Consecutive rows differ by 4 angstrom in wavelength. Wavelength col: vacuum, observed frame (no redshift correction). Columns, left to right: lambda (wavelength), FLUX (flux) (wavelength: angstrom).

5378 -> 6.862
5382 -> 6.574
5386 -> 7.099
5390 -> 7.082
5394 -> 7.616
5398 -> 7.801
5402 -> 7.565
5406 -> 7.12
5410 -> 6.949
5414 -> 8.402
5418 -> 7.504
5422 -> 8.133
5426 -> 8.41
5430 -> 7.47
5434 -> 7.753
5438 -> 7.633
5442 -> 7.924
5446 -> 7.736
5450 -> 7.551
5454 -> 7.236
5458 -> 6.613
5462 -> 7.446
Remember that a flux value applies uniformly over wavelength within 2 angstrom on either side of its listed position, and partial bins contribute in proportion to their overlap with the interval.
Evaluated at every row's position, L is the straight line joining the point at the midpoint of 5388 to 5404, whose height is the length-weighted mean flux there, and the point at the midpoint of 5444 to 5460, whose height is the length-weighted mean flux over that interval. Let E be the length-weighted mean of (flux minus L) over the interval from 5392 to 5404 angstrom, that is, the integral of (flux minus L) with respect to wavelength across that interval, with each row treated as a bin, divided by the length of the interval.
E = 0.2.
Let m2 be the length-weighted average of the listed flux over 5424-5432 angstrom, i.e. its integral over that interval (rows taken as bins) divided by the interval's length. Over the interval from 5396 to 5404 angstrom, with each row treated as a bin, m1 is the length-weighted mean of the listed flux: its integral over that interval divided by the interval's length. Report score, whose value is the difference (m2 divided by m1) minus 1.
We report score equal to 0.03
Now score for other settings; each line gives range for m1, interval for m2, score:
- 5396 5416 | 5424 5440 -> 0.03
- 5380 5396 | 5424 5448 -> 0.10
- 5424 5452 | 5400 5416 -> -0.04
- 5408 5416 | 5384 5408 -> -0.04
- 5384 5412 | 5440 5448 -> 0.07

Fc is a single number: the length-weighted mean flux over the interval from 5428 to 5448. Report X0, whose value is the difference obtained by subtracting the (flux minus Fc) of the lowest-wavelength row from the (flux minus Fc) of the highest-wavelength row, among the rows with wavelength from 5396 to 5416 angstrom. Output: 0.60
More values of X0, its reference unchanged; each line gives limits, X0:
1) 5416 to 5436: 0.25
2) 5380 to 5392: 0.51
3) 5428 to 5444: 0.45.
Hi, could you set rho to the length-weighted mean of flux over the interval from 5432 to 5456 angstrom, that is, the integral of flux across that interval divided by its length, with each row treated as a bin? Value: 7.64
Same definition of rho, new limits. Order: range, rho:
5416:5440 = 7.82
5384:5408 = 7.38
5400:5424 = 7.61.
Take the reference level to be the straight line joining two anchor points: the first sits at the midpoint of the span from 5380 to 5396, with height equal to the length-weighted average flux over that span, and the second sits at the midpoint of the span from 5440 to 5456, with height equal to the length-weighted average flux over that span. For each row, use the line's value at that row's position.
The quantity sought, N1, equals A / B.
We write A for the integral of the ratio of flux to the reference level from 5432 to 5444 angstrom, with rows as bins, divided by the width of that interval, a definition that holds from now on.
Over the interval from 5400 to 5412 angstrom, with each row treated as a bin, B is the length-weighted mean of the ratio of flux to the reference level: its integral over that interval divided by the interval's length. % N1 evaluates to 1.04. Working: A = 1.03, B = 1.00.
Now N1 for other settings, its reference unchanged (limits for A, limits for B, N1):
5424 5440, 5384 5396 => 1.02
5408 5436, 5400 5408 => 1.04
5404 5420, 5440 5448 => 0.99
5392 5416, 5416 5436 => 0.99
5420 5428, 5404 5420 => 1.09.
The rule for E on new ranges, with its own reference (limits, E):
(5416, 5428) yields 0.6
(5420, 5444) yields 0.5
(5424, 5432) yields 0.6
